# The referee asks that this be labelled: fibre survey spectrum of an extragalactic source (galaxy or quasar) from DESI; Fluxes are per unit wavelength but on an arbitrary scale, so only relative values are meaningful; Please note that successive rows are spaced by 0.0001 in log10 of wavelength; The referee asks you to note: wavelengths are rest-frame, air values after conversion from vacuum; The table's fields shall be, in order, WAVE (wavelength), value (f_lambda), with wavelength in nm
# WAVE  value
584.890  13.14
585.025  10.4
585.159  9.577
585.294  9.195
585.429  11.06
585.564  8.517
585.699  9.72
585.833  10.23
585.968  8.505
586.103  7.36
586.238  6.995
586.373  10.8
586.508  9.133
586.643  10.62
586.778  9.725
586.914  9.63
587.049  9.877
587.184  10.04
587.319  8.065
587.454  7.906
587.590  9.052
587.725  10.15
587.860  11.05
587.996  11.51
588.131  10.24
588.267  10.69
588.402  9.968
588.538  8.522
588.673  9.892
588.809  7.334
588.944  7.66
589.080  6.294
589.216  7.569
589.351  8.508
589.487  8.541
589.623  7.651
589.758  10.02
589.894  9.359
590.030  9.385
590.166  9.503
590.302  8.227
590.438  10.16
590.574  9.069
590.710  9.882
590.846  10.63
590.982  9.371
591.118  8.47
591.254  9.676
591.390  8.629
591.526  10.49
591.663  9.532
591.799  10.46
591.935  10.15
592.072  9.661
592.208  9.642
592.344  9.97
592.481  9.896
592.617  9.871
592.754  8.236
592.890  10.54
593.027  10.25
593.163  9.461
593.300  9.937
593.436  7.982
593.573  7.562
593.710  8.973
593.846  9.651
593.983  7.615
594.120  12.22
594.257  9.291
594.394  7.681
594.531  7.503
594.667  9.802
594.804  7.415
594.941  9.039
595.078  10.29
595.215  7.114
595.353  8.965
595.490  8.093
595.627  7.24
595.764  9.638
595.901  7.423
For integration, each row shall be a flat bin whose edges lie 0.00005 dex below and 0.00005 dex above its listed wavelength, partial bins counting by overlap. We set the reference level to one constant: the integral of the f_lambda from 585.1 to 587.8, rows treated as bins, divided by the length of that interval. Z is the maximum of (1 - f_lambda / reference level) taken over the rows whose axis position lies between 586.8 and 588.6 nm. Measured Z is 0.15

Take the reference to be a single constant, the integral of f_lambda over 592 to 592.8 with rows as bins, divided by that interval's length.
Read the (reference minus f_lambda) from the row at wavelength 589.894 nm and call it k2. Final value 0.2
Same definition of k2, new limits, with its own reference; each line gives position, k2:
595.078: -0.7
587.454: 1.7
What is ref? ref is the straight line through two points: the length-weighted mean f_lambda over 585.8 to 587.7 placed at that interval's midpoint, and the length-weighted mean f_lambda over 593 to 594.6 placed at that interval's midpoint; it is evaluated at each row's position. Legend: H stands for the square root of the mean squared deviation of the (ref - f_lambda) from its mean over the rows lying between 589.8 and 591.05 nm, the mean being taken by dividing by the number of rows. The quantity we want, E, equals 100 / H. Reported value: 155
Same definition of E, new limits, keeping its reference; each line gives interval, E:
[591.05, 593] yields 140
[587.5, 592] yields 86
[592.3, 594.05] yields 101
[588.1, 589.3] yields 68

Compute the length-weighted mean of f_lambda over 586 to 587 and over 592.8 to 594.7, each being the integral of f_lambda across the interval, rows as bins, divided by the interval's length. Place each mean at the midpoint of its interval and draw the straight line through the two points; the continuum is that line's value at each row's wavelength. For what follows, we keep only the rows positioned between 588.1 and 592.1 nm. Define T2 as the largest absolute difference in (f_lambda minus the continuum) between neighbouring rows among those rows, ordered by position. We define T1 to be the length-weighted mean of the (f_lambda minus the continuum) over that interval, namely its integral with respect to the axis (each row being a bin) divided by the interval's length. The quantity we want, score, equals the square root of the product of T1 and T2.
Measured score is 0.2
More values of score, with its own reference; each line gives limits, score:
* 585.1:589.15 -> 0.7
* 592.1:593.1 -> 1.2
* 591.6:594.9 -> 0.8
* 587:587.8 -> 0.2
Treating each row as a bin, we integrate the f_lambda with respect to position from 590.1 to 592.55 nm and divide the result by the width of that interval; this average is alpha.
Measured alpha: 9.64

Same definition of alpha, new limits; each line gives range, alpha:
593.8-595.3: 8.86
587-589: 9.47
